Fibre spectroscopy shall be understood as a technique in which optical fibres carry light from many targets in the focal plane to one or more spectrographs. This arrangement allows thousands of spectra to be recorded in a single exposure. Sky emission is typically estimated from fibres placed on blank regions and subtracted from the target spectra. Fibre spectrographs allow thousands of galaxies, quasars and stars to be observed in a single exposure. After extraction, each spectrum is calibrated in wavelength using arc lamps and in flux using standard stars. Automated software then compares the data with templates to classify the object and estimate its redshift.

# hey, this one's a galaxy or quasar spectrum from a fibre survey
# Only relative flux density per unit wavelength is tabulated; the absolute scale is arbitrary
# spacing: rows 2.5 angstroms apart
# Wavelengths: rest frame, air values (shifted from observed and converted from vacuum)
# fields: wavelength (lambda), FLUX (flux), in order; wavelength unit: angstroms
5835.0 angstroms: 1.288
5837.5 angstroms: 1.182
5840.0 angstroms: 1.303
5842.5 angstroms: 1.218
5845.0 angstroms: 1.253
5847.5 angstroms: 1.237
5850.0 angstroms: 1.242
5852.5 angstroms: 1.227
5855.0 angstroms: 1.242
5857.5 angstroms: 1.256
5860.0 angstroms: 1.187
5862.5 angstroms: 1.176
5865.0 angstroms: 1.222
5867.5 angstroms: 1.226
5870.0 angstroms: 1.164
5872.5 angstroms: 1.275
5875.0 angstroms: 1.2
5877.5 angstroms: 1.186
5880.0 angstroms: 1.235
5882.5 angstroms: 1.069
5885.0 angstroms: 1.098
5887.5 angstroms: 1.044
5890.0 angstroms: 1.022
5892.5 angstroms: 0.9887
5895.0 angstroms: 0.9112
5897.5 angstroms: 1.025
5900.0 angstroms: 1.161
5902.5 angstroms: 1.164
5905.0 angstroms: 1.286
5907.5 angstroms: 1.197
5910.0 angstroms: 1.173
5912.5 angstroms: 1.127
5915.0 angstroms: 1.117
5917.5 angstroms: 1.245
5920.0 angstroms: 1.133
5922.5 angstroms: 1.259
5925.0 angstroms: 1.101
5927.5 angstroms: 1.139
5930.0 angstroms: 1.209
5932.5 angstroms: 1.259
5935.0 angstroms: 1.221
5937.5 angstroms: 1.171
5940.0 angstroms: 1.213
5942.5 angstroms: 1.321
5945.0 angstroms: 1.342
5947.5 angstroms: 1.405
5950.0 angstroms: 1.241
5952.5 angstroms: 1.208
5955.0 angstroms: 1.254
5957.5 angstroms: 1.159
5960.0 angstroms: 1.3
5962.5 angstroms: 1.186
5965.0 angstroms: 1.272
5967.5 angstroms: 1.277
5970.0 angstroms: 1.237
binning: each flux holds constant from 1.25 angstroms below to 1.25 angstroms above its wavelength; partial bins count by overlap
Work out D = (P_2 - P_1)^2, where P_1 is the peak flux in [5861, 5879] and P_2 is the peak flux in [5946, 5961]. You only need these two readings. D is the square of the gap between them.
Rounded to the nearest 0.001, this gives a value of 0.017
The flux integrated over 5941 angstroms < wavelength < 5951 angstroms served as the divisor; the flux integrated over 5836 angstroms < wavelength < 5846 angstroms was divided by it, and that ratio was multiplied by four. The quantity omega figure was 3.7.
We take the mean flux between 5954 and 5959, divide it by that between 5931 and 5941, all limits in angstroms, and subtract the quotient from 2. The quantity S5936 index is 1.01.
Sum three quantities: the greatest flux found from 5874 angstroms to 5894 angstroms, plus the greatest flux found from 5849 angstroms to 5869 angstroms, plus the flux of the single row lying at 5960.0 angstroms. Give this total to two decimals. 3.79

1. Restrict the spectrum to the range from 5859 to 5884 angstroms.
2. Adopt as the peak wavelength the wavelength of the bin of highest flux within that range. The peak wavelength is 5872.5 angstroms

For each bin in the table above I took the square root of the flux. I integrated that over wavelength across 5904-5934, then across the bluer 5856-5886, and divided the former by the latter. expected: 1.00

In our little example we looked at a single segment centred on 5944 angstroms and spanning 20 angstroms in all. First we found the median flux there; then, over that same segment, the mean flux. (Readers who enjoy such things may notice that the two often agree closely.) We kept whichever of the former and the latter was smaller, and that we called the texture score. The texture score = 1.23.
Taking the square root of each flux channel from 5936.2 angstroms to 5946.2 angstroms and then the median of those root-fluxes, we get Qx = 1.13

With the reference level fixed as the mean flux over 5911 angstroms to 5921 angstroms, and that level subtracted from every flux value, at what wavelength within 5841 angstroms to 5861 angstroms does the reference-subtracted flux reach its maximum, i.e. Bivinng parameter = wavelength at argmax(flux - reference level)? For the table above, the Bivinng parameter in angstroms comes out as 5857.5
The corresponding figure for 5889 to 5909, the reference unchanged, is 5905.0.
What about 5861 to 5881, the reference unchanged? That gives 5872.5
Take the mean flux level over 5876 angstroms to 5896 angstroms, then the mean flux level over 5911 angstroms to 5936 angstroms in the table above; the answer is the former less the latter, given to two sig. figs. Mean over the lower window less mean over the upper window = -0.11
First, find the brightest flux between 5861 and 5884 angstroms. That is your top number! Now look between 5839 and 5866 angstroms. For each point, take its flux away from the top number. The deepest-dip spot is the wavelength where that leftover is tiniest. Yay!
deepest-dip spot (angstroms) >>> 5840.0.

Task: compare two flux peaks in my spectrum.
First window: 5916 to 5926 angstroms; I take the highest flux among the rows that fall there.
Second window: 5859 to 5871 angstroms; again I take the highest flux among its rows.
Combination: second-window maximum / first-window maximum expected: 0.974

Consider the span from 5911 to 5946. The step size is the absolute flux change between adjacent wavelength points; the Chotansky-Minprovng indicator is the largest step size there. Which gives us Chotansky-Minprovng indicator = 0.16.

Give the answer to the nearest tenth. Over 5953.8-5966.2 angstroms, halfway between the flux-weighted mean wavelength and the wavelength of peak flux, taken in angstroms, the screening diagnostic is 5960.0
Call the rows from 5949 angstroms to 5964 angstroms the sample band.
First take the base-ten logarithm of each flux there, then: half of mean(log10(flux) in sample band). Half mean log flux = 0.044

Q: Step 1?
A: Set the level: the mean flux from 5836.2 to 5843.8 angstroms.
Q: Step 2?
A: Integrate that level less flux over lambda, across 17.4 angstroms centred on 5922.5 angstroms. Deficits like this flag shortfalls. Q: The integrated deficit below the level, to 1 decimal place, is 1.1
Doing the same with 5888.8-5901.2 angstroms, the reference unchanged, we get 2.7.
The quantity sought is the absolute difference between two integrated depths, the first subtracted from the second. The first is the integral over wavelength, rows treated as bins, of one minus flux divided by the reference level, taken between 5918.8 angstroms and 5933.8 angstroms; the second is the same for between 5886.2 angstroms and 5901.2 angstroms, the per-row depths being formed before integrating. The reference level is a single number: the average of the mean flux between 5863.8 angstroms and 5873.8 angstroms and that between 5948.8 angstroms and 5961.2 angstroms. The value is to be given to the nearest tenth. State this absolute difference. 1.9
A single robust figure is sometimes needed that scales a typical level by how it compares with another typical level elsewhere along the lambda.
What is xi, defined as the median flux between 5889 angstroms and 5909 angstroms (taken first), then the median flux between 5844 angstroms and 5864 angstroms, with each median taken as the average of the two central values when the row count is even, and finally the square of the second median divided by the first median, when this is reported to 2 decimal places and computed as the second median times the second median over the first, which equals 1.41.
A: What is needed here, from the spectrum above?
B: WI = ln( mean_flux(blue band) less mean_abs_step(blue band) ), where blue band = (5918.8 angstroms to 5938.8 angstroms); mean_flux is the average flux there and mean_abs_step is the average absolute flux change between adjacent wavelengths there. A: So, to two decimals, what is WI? 0.11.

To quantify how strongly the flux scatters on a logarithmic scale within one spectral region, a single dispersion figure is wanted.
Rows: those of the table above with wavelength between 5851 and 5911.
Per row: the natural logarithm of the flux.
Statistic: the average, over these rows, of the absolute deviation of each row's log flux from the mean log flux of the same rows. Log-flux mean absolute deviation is 0.070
